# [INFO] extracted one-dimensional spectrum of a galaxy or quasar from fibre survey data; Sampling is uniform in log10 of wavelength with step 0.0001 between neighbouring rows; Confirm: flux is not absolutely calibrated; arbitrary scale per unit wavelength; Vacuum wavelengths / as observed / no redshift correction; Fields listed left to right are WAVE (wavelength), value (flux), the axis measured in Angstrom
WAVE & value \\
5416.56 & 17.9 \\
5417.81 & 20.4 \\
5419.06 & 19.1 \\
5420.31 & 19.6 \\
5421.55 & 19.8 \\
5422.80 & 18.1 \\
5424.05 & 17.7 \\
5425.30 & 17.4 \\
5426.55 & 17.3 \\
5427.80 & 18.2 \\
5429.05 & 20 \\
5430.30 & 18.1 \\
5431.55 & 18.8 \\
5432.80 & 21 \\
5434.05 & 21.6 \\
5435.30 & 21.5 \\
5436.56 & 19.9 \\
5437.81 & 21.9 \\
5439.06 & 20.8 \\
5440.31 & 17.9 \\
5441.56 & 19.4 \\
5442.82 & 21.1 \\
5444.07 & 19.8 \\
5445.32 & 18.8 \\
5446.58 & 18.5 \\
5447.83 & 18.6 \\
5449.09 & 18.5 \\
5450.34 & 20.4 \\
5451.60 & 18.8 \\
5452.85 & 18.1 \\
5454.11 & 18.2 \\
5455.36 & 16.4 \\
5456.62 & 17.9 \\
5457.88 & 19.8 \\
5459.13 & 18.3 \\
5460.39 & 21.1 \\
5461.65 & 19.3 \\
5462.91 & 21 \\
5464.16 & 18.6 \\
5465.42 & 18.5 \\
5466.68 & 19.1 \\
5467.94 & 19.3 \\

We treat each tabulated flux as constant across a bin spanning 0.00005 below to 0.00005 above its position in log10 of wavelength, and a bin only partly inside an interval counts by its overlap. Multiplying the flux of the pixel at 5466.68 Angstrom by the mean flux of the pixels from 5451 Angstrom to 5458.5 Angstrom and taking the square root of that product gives 18.6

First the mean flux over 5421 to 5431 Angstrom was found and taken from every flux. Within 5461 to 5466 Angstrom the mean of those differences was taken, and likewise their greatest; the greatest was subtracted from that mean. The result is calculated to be -1.6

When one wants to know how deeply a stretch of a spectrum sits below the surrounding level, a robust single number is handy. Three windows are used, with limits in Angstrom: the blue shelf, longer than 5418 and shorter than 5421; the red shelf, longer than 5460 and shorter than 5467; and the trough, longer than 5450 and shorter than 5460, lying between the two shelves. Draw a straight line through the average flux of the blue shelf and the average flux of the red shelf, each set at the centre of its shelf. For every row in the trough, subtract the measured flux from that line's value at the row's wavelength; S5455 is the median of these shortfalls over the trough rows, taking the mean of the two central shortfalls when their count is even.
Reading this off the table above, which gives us 1.3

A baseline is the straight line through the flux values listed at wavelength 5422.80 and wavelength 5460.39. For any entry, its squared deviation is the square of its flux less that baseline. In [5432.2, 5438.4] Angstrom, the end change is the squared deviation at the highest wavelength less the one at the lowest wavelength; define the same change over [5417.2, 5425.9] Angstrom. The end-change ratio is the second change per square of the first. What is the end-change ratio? -1.17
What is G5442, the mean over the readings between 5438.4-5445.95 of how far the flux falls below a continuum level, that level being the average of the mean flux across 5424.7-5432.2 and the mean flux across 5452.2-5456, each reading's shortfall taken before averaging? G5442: -1.7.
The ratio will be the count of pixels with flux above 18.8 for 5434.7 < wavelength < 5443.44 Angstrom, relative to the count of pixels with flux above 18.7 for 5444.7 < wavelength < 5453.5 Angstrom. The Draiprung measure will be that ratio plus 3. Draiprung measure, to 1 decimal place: 5.0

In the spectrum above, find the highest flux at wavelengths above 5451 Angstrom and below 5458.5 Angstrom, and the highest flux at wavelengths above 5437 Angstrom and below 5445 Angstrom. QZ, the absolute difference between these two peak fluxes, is 2.1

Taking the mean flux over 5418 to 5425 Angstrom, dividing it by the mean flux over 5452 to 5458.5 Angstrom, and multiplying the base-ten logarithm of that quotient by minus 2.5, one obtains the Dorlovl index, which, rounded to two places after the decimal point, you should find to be -0.05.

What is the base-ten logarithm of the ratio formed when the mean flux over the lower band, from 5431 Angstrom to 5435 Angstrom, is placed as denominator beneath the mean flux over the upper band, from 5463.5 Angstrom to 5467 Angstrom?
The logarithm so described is -0.04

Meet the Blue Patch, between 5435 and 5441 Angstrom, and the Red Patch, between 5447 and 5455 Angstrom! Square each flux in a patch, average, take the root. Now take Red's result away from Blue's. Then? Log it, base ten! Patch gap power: 0.2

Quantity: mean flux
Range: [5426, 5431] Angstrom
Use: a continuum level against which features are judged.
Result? 18.4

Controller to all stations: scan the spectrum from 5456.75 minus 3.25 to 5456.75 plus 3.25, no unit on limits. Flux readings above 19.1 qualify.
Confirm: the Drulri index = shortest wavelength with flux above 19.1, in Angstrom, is 5457.88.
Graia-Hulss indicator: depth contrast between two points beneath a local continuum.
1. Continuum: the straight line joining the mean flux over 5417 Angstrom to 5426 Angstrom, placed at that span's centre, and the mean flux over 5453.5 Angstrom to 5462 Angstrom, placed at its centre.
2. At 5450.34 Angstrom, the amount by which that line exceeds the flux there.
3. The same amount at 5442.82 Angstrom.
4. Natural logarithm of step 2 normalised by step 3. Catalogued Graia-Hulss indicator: -0.3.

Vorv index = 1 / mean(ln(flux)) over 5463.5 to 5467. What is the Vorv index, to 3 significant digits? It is 0.341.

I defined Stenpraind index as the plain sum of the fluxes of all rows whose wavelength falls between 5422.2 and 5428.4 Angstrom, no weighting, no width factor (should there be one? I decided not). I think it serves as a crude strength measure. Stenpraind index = 89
